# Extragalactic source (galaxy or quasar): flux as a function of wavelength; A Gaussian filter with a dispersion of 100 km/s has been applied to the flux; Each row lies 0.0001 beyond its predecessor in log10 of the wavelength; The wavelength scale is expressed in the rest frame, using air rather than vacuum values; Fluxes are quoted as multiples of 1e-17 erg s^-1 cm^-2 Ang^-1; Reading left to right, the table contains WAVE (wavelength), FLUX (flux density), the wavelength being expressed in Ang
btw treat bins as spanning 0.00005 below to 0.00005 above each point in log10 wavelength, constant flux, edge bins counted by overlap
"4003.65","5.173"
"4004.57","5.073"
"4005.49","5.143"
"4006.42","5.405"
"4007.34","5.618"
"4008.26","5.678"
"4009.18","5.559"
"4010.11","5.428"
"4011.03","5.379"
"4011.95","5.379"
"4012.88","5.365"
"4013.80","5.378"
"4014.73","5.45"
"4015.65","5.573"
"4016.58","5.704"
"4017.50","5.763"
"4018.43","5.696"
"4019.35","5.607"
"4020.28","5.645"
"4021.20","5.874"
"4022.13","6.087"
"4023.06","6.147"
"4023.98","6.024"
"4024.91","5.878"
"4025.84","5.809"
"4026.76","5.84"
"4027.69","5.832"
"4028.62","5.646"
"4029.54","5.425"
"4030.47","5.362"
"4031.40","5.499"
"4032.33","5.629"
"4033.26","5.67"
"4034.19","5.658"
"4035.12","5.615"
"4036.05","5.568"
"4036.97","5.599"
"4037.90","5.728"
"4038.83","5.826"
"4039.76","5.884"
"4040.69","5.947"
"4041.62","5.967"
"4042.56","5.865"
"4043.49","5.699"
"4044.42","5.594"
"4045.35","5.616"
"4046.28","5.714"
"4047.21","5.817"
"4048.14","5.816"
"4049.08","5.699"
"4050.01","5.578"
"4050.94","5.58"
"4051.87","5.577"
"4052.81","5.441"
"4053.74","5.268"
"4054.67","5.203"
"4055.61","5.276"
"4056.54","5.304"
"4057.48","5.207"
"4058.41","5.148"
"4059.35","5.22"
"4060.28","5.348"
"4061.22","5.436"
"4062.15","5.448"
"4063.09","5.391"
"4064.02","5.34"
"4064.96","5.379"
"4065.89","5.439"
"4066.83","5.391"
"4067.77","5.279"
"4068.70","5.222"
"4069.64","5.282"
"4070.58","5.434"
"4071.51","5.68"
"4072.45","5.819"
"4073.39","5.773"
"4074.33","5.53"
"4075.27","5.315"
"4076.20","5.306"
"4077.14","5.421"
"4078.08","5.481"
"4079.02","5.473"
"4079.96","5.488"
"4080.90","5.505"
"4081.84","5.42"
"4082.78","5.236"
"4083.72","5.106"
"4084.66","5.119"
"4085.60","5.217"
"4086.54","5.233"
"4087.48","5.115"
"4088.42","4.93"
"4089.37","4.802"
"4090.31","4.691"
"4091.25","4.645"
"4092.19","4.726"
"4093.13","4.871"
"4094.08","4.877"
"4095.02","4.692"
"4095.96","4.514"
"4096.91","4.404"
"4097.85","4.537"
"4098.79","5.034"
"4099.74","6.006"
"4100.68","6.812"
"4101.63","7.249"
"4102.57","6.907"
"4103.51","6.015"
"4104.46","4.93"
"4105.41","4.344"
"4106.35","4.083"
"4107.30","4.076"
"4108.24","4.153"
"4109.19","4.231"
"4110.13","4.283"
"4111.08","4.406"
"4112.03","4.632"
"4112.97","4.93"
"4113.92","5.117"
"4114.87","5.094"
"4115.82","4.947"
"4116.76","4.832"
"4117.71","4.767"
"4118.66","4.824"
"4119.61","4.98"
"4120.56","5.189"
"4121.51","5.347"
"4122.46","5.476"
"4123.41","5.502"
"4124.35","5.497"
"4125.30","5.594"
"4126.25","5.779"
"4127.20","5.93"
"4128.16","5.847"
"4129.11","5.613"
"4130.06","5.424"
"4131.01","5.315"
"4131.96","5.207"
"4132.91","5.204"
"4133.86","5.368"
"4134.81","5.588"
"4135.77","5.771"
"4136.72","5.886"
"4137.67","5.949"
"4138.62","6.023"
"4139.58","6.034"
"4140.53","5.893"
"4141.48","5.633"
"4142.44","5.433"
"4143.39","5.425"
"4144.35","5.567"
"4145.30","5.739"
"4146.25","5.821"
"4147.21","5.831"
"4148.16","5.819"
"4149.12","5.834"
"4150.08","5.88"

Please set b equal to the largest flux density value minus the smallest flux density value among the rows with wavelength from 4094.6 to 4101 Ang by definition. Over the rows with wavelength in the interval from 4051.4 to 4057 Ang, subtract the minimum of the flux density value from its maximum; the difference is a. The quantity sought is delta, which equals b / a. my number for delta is 6.4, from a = 0.4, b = 2.41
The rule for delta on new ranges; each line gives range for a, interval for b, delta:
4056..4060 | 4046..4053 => 2.4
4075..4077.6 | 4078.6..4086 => 3.5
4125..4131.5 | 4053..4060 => 0.3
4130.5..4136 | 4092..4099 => 1.1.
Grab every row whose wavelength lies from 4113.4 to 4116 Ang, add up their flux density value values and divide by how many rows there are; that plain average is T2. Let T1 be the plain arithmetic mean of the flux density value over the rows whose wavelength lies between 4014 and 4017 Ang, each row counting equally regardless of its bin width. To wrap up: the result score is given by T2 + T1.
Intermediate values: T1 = 5.6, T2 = 5.05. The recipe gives 10.6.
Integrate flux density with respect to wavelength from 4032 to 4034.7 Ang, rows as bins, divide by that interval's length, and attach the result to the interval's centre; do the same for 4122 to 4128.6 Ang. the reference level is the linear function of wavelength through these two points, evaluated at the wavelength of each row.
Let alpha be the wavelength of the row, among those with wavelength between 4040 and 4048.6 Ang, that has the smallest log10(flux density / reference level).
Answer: 4044.42 Ang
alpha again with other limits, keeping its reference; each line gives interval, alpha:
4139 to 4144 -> 4143.39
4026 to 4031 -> 4030.47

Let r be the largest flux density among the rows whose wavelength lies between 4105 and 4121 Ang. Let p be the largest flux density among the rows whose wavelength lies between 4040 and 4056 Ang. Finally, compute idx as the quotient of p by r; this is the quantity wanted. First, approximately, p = 5.967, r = 5.189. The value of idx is 1.15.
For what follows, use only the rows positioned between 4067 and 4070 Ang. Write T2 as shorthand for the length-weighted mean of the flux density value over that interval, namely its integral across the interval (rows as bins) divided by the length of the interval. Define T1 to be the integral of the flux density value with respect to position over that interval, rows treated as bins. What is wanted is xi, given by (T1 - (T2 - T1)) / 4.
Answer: 6.6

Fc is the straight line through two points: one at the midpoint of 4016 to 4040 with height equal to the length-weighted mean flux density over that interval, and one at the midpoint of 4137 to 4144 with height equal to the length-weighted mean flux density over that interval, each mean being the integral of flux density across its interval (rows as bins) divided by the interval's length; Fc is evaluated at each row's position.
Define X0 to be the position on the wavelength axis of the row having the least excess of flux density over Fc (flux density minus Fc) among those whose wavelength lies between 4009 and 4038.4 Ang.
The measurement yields 4030.47 Ang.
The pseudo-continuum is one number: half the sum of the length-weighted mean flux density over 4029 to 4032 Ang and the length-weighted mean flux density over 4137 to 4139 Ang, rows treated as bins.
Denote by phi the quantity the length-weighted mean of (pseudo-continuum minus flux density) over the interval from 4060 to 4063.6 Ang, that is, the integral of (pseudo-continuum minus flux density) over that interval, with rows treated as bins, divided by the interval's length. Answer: 0.3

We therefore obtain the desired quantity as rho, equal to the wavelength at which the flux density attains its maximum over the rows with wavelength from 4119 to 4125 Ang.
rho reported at 4123.41 Ang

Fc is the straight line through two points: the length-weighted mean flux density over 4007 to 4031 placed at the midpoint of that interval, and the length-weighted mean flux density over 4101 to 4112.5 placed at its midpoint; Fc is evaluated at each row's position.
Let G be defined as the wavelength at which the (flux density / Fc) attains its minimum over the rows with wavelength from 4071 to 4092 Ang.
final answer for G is 4091.25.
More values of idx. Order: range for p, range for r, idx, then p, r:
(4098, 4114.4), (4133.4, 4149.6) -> 1.20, 7.249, 6.034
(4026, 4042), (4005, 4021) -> 1.04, 5.967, 5.763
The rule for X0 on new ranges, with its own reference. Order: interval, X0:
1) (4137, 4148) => 4143.39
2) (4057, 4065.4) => 4058.41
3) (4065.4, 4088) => 4083.72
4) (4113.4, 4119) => 4117.71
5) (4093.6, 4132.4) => 4107.30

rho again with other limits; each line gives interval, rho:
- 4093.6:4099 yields 4098.79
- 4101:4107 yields 4101.63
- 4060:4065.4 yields 4062.15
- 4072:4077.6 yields 4072.45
